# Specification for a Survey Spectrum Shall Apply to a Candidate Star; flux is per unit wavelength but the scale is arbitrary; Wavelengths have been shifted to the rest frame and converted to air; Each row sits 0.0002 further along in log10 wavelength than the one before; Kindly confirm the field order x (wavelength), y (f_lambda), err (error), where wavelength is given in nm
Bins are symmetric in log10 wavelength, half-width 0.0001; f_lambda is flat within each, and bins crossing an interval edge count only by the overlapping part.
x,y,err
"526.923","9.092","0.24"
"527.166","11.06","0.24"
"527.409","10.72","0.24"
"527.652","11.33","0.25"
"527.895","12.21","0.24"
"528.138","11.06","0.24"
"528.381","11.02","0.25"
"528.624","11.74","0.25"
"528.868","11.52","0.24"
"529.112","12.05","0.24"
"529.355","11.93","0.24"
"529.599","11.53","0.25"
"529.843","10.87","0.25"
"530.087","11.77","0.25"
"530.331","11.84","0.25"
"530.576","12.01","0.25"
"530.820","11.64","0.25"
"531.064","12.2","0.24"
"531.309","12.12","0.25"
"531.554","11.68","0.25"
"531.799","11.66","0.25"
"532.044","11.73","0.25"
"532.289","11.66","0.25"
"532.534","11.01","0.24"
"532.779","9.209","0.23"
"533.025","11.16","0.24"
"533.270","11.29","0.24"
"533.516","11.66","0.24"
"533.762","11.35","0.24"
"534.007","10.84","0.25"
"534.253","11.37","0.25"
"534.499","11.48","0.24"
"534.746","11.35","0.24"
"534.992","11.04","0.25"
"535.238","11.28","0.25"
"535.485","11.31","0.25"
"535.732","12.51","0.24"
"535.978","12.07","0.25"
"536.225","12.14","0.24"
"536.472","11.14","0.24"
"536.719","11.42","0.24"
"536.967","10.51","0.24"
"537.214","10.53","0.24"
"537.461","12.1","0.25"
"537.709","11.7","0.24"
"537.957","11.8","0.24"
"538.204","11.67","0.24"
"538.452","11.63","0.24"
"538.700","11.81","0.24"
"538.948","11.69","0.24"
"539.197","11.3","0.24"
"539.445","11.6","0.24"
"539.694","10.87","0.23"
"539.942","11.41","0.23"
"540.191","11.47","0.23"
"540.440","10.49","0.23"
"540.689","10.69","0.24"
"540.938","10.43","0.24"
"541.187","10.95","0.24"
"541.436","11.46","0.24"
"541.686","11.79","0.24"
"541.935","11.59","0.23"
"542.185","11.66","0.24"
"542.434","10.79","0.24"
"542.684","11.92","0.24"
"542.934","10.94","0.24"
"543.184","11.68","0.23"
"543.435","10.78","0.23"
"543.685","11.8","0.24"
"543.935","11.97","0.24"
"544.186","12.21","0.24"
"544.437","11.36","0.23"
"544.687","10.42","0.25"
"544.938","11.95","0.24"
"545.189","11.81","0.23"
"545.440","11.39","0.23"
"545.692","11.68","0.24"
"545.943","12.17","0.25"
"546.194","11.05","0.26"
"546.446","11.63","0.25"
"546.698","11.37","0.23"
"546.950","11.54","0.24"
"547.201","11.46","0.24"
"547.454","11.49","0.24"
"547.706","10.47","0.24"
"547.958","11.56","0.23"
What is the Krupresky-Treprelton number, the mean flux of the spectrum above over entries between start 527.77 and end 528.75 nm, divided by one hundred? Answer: 0.115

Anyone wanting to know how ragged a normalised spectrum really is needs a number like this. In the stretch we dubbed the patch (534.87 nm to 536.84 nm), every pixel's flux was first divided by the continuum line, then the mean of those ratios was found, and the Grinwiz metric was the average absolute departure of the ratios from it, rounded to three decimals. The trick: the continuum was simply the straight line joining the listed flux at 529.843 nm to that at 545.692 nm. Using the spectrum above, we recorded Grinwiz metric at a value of 0.042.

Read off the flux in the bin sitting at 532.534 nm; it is 11.01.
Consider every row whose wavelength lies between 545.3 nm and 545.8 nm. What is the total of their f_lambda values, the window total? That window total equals 23.1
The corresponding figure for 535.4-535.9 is 23.8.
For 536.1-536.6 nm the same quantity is 23.3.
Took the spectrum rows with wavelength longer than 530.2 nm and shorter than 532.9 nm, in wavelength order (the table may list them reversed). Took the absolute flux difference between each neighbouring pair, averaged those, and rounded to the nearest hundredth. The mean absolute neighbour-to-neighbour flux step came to 0.42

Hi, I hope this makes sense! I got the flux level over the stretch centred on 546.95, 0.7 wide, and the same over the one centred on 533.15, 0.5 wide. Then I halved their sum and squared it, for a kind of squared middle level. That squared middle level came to 129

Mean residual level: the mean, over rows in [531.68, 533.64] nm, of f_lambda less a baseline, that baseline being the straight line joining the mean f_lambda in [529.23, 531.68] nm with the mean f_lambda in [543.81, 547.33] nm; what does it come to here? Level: -0.56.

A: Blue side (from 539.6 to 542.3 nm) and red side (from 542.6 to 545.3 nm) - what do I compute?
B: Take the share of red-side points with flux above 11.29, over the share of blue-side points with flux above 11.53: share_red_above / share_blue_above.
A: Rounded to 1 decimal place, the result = 2.7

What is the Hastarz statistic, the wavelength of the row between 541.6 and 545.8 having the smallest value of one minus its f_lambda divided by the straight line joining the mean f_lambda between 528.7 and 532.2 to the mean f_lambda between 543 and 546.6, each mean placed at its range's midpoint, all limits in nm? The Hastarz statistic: 544.186 nm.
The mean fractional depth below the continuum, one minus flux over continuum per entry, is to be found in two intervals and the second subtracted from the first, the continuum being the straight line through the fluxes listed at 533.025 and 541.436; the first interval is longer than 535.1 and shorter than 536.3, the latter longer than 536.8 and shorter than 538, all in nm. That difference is -0.053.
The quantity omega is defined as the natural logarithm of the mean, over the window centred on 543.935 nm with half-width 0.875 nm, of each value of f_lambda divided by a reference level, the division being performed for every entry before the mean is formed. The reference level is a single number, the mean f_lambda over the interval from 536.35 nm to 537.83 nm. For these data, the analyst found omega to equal 0.020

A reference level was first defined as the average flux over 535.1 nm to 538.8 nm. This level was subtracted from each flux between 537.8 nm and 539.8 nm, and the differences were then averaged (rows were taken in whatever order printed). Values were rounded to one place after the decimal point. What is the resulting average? 0.0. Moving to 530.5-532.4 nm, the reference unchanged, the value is 0.3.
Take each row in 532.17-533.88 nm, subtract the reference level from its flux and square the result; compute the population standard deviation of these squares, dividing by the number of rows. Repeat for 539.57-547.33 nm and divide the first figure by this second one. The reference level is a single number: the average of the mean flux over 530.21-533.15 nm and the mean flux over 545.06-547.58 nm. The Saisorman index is 5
